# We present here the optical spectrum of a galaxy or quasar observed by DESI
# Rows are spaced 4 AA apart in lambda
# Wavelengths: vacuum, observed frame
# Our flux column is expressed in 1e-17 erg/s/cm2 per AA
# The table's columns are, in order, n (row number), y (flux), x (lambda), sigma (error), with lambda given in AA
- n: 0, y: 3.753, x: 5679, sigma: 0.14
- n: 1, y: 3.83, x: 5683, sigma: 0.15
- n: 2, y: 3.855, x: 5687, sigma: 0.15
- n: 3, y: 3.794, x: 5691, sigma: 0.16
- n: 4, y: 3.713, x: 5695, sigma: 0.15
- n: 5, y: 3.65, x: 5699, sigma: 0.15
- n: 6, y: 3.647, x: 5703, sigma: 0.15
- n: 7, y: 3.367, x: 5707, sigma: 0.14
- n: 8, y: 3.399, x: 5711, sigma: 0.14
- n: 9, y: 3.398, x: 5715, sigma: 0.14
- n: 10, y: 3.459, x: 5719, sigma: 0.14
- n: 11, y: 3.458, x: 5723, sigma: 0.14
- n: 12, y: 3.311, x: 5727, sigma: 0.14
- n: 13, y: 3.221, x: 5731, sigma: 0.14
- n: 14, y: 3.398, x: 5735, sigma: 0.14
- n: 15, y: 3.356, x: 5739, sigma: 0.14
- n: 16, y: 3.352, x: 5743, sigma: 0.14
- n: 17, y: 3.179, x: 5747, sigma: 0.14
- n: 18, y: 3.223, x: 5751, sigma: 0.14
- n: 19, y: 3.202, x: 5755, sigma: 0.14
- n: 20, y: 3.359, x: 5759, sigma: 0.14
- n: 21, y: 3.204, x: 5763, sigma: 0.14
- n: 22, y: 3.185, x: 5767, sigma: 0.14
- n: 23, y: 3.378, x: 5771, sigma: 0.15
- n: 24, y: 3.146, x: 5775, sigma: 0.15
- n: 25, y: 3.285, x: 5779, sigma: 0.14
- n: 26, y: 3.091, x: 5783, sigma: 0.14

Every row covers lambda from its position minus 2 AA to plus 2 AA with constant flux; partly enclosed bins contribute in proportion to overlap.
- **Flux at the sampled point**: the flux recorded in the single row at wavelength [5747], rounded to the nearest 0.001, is 3.179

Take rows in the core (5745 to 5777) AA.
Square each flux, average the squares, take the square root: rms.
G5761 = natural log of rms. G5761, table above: 1.17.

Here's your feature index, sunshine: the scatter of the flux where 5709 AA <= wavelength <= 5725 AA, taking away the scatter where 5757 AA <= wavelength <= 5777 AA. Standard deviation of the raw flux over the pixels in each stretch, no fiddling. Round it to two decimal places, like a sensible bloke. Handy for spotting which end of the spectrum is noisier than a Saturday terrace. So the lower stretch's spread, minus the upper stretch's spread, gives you -0.07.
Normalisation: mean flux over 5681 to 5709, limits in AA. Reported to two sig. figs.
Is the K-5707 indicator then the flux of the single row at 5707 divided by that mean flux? 0.91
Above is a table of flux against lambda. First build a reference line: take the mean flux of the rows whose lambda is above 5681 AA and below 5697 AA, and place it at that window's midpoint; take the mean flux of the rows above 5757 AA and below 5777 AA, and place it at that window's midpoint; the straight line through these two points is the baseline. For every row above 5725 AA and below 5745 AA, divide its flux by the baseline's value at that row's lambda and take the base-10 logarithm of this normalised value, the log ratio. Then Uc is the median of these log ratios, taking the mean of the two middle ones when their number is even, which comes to -0.012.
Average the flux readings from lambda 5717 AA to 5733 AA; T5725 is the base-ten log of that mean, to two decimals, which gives 0.53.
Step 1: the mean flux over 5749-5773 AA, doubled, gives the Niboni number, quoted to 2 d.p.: 6.52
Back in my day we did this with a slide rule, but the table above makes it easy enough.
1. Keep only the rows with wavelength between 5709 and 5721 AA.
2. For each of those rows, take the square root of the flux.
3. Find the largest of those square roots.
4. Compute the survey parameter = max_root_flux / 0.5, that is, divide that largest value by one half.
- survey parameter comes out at 3.72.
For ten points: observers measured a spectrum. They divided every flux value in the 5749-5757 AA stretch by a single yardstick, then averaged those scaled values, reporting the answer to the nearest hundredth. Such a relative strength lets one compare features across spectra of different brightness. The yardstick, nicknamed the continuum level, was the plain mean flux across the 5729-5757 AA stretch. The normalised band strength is 0.98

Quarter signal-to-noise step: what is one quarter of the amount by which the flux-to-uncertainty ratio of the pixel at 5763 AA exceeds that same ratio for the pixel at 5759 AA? -0.28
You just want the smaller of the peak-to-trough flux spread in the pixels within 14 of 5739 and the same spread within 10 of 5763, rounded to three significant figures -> 0.193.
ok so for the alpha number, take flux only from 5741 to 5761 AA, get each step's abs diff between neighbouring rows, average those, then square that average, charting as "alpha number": 0.010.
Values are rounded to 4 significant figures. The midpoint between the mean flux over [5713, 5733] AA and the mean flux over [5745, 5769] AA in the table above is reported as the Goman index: 3.297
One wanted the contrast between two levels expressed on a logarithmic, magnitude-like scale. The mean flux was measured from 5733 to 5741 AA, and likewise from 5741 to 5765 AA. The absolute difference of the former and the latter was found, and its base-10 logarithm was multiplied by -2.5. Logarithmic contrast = 2.3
